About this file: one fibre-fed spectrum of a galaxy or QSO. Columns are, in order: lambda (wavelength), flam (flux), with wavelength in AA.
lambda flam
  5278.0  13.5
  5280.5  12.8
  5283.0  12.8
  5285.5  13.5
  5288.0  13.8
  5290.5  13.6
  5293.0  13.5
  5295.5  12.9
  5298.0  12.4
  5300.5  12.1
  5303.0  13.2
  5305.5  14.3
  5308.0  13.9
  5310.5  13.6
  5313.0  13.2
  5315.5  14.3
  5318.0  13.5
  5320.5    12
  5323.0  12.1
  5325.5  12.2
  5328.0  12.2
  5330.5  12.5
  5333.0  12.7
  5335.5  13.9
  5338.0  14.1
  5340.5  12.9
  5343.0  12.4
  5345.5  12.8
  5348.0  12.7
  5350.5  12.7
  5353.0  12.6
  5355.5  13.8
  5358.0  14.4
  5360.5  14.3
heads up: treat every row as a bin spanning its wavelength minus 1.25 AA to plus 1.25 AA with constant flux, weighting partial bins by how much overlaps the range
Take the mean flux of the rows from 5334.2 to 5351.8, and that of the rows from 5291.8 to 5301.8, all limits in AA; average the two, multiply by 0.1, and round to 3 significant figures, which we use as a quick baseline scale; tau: 1.29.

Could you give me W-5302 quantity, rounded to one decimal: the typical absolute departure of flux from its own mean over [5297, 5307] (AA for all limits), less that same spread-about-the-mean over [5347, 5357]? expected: 0.3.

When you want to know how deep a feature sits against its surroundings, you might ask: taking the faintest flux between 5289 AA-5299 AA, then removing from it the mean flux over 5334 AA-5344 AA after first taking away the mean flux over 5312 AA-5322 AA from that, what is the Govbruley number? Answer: 12.3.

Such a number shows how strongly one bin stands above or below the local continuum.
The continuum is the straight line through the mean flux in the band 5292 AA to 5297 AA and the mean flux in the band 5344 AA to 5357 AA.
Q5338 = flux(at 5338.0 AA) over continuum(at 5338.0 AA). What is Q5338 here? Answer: 1.09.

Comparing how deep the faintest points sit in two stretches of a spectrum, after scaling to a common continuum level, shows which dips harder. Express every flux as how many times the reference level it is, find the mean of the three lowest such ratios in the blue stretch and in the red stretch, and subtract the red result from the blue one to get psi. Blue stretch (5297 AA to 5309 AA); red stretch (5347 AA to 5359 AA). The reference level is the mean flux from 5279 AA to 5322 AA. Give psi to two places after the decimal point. -0.01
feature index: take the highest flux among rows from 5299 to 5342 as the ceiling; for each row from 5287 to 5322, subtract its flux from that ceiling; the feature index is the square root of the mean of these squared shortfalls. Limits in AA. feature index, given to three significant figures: 1.22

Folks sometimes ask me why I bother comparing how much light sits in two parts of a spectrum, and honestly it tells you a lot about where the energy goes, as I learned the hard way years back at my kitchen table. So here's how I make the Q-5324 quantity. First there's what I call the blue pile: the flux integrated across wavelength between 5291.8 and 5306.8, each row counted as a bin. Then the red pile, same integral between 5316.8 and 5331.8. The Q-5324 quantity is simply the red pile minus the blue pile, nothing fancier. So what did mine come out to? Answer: -9.8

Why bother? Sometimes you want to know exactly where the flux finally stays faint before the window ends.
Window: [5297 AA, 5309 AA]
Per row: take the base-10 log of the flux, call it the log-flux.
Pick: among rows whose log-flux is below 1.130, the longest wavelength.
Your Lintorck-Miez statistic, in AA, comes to 5303.0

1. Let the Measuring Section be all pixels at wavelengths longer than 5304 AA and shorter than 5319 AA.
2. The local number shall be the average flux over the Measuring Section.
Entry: 13.8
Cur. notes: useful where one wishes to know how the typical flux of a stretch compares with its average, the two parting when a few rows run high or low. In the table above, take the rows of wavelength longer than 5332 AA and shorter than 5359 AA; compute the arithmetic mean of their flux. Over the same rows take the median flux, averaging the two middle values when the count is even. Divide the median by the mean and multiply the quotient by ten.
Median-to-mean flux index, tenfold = 9.7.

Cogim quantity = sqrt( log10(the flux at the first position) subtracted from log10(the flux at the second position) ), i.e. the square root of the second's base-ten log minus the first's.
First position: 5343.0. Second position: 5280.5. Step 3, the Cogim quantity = 0.117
